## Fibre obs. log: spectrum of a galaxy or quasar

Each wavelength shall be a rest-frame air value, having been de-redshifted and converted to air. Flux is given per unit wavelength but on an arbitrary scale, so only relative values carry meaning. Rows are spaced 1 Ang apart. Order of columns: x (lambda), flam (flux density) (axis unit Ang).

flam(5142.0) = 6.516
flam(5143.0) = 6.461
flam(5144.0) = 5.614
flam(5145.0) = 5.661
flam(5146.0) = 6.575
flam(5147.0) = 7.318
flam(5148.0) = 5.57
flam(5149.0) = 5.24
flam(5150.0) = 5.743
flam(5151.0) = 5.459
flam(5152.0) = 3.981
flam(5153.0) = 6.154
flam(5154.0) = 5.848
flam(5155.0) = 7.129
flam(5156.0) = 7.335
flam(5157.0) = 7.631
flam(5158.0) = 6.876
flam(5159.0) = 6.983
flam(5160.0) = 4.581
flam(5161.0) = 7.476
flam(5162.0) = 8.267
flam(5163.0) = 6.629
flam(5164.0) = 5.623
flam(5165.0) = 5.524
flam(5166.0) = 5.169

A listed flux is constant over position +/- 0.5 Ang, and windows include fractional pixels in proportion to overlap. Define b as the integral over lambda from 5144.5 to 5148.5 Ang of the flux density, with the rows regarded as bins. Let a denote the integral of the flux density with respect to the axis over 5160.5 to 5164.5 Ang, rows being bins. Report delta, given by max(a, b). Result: 28.0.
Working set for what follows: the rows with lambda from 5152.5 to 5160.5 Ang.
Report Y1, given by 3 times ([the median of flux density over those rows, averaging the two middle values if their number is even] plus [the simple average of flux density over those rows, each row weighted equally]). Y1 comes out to 40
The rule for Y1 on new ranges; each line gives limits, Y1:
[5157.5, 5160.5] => 39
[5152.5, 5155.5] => 38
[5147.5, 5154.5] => 33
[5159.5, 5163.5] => 41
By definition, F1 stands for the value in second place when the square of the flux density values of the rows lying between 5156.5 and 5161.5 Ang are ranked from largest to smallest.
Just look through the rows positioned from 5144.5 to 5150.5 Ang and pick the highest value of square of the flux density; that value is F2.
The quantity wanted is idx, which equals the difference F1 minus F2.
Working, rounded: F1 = 56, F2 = 53.6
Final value 2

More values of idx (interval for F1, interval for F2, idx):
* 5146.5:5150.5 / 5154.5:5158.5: -25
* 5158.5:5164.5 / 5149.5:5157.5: -2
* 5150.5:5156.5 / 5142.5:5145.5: 9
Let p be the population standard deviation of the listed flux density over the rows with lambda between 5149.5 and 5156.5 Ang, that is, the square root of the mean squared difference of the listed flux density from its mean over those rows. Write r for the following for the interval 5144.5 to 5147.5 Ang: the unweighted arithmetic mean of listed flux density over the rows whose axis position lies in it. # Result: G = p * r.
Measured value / 6.76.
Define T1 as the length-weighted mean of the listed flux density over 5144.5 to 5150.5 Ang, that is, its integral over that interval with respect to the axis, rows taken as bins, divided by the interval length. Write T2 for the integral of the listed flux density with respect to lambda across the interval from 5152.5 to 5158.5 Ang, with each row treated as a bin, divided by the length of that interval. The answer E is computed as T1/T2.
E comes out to 0.88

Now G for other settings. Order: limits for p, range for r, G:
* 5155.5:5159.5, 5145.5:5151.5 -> 1.78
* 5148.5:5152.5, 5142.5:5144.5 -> 4.07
